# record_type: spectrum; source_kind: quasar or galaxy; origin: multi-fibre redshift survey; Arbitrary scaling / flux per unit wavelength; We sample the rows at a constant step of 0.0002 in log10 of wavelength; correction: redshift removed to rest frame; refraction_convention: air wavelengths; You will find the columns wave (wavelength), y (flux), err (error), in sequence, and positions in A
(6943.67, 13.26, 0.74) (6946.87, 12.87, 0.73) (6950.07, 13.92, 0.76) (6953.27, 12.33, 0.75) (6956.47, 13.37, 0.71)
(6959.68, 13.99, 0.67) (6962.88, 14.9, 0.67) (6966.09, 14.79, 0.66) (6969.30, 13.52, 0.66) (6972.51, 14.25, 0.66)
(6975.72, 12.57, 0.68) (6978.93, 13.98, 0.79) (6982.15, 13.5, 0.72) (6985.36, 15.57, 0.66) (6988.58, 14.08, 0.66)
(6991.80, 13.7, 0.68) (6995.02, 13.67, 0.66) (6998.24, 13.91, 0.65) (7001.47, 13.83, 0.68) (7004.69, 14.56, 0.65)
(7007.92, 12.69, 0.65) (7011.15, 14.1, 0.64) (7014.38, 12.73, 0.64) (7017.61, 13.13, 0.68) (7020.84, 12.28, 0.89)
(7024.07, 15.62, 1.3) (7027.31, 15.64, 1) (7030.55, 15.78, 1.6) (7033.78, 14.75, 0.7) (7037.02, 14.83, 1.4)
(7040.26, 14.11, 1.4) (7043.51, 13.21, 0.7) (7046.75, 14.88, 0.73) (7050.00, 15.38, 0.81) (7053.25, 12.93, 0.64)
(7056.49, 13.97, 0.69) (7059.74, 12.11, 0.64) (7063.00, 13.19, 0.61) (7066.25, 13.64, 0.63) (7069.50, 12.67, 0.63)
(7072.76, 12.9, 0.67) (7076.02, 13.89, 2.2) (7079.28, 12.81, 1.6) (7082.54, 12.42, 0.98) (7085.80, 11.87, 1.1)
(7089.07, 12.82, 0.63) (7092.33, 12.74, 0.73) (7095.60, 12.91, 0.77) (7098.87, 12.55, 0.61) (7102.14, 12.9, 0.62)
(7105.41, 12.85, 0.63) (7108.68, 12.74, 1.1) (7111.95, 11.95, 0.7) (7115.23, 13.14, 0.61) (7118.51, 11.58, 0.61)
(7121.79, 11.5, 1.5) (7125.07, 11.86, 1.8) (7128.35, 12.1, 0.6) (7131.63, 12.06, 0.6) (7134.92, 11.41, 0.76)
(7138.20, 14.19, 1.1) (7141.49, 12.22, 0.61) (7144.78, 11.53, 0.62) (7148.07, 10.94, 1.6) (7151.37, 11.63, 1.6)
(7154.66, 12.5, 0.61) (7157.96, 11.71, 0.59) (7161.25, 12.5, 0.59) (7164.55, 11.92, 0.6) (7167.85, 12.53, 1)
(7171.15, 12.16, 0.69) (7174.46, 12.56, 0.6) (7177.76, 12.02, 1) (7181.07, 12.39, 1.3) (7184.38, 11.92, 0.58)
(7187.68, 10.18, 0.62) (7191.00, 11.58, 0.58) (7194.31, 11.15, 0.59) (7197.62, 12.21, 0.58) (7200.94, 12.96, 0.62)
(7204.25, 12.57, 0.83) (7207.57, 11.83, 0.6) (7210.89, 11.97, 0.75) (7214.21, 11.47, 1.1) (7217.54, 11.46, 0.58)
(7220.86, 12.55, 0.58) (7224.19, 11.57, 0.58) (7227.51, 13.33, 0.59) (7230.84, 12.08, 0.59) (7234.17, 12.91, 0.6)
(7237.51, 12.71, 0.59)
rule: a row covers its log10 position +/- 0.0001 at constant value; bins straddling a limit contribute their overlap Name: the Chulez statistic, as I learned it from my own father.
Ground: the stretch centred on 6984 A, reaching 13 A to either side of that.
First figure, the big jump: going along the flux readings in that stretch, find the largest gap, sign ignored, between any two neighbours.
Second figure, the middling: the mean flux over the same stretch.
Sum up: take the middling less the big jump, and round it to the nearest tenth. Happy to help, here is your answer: 11.8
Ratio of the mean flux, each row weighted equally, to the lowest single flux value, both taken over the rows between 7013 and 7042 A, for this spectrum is 1.17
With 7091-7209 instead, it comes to 1.19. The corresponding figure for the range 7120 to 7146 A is 1.06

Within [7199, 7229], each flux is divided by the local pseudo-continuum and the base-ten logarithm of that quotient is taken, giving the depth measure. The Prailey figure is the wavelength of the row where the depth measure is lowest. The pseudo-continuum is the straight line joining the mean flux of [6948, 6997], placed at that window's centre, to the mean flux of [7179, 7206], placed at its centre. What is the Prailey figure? 7214.21 A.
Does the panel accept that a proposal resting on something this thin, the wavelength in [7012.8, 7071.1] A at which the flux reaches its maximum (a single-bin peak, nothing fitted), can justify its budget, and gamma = 7030.55 A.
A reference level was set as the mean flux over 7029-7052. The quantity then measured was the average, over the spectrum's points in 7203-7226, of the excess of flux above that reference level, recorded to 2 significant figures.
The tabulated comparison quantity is -2.8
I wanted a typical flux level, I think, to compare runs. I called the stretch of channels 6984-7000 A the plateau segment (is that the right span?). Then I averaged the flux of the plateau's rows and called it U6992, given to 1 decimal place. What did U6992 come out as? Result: 14.2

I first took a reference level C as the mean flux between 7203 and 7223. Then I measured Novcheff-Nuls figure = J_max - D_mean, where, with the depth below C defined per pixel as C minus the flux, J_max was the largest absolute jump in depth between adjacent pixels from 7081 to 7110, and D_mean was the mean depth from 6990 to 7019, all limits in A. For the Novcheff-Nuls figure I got 2.6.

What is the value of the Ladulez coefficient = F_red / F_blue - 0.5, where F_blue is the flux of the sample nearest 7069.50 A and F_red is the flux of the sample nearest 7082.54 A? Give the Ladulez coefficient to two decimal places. 0.48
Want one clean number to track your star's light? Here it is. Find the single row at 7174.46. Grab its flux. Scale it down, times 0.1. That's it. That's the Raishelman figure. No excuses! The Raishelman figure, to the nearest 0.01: 1.26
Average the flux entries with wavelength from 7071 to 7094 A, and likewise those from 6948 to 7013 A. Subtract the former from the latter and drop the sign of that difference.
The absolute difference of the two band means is 1.1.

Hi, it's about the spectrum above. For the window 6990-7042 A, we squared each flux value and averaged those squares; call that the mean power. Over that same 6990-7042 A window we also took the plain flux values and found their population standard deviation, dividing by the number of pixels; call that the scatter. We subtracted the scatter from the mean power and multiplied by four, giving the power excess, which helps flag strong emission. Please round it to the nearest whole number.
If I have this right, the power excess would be 793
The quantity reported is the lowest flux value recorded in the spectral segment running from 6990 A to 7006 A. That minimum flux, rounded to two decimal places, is 13.67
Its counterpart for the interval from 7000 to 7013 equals 12.69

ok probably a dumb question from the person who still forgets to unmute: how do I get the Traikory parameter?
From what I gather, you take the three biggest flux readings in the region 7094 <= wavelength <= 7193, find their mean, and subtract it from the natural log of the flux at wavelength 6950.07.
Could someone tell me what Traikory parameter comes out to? -10.8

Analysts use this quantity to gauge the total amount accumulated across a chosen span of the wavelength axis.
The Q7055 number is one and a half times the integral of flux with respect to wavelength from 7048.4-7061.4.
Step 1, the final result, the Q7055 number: 265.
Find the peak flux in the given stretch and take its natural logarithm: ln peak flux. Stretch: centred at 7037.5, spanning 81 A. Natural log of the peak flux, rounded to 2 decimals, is 2.76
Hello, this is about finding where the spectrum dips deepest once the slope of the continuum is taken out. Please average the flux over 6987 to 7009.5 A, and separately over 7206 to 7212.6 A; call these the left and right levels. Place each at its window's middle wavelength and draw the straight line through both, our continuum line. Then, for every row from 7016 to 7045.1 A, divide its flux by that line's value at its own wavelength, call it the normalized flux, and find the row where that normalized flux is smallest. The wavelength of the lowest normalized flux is 7020.84 A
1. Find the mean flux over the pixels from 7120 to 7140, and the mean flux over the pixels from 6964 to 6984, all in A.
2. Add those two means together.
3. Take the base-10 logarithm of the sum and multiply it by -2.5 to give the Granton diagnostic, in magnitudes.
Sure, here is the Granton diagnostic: -3.54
